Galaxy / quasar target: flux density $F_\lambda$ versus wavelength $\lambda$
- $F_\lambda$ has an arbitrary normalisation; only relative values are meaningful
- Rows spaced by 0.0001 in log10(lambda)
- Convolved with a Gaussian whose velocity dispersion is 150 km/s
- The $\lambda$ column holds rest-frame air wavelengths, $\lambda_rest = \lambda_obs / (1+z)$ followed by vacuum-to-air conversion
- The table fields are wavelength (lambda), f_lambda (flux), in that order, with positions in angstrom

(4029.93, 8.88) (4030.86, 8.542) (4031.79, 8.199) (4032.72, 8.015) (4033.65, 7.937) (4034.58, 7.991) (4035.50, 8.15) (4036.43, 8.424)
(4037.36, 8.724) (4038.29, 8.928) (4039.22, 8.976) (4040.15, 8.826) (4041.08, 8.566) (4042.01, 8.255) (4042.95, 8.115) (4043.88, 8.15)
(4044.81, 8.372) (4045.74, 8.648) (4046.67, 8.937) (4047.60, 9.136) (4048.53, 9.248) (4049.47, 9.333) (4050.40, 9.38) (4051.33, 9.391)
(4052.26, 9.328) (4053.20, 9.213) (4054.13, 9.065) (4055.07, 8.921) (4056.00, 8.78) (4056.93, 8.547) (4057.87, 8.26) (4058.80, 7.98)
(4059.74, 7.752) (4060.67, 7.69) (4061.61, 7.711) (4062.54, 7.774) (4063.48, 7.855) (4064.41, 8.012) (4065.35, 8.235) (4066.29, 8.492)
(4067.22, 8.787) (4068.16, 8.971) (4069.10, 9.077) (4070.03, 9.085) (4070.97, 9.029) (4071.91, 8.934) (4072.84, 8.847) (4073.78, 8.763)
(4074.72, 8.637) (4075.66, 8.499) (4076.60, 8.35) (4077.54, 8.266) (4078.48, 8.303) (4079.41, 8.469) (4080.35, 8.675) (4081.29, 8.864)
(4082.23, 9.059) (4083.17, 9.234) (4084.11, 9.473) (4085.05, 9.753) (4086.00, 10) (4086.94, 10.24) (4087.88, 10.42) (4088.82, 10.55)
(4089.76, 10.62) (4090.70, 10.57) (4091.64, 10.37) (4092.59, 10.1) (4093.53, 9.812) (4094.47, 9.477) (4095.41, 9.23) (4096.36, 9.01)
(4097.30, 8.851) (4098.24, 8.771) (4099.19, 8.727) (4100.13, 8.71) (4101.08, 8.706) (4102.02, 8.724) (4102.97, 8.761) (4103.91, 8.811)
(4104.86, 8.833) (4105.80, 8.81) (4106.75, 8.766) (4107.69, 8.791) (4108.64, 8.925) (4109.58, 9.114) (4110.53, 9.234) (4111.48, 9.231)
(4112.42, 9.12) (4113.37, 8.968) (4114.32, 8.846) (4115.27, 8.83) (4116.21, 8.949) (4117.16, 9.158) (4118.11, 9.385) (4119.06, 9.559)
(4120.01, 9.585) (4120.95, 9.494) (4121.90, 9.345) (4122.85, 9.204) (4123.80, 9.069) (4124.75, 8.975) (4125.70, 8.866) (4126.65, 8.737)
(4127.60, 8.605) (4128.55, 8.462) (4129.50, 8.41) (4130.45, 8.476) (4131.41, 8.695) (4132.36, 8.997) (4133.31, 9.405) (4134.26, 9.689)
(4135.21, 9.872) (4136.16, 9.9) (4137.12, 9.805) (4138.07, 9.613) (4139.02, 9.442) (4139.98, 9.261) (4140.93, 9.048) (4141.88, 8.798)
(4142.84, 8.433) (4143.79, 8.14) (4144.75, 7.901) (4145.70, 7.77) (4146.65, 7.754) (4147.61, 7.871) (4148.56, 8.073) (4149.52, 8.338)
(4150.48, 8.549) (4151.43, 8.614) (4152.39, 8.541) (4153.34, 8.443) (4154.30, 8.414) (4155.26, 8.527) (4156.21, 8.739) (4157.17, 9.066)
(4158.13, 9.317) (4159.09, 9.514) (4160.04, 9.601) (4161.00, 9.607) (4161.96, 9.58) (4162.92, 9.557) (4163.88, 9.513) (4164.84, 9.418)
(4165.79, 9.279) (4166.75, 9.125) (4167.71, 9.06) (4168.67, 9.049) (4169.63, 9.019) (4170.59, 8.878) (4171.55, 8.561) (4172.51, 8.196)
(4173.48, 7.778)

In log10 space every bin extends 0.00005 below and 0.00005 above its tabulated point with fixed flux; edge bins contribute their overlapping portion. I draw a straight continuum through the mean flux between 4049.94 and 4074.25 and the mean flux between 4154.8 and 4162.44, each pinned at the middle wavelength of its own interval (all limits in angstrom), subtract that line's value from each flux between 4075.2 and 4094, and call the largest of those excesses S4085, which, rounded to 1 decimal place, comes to 1.8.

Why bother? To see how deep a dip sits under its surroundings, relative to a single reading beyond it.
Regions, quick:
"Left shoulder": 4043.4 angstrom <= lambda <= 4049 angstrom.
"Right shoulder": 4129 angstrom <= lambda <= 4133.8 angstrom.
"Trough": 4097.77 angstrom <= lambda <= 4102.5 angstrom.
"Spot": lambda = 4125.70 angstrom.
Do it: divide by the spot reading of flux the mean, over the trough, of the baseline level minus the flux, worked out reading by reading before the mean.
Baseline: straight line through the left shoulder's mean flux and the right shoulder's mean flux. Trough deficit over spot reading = 0.01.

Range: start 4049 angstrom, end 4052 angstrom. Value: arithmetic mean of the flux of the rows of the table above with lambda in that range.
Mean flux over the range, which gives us 9.4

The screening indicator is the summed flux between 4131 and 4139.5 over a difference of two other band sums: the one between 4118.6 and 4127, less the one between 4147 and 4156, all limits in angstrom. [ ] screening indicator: 11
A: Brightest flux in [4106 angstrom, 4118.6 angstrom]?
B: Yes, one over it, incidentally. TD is 0.107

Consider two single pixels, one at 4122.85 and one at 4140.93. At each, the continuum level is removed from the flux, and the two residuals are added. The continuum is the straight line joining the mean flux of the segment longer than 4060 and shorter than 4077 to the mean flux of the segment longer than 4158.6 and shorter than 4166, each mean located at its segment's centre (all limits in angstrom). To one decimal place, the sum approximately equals -0.1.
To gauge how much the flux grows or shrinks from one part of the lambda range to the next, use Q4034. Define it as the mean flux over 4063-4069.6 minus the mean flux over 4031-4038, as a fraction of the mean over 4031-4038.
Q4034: 0.03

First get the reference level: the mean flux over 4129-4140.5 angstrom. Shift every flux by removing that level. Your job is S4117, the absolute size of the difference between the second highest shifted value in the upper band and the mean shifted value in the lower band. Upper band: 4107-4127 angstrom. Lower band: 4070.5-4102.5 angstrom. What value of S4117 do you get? 0.32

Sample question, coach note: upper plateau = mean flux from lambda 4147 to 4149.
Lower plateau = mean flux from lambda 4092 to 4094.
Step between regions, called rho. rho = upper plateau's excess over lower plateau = -2.0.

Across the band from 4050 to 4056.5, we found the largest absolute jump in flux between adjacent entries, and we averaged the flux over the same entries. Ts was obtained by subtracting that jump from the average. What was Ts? 9.01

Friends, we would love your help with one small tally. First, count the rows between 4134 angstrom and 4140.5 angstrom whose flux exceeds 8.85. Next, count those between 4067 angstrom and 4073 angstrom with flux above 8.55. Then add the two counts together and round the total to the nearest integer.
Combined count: 14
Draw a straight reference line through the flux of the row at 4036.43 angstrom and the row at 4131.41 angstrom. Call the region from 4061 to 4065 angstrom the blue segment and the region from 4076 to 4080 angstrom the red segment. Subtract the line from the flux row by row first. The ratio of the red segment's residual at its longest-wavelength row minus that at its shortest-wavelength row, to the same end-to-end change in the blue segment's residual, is 0.4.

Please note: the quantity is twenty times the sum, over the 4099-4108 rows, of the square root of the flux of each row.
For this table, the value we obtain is 592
